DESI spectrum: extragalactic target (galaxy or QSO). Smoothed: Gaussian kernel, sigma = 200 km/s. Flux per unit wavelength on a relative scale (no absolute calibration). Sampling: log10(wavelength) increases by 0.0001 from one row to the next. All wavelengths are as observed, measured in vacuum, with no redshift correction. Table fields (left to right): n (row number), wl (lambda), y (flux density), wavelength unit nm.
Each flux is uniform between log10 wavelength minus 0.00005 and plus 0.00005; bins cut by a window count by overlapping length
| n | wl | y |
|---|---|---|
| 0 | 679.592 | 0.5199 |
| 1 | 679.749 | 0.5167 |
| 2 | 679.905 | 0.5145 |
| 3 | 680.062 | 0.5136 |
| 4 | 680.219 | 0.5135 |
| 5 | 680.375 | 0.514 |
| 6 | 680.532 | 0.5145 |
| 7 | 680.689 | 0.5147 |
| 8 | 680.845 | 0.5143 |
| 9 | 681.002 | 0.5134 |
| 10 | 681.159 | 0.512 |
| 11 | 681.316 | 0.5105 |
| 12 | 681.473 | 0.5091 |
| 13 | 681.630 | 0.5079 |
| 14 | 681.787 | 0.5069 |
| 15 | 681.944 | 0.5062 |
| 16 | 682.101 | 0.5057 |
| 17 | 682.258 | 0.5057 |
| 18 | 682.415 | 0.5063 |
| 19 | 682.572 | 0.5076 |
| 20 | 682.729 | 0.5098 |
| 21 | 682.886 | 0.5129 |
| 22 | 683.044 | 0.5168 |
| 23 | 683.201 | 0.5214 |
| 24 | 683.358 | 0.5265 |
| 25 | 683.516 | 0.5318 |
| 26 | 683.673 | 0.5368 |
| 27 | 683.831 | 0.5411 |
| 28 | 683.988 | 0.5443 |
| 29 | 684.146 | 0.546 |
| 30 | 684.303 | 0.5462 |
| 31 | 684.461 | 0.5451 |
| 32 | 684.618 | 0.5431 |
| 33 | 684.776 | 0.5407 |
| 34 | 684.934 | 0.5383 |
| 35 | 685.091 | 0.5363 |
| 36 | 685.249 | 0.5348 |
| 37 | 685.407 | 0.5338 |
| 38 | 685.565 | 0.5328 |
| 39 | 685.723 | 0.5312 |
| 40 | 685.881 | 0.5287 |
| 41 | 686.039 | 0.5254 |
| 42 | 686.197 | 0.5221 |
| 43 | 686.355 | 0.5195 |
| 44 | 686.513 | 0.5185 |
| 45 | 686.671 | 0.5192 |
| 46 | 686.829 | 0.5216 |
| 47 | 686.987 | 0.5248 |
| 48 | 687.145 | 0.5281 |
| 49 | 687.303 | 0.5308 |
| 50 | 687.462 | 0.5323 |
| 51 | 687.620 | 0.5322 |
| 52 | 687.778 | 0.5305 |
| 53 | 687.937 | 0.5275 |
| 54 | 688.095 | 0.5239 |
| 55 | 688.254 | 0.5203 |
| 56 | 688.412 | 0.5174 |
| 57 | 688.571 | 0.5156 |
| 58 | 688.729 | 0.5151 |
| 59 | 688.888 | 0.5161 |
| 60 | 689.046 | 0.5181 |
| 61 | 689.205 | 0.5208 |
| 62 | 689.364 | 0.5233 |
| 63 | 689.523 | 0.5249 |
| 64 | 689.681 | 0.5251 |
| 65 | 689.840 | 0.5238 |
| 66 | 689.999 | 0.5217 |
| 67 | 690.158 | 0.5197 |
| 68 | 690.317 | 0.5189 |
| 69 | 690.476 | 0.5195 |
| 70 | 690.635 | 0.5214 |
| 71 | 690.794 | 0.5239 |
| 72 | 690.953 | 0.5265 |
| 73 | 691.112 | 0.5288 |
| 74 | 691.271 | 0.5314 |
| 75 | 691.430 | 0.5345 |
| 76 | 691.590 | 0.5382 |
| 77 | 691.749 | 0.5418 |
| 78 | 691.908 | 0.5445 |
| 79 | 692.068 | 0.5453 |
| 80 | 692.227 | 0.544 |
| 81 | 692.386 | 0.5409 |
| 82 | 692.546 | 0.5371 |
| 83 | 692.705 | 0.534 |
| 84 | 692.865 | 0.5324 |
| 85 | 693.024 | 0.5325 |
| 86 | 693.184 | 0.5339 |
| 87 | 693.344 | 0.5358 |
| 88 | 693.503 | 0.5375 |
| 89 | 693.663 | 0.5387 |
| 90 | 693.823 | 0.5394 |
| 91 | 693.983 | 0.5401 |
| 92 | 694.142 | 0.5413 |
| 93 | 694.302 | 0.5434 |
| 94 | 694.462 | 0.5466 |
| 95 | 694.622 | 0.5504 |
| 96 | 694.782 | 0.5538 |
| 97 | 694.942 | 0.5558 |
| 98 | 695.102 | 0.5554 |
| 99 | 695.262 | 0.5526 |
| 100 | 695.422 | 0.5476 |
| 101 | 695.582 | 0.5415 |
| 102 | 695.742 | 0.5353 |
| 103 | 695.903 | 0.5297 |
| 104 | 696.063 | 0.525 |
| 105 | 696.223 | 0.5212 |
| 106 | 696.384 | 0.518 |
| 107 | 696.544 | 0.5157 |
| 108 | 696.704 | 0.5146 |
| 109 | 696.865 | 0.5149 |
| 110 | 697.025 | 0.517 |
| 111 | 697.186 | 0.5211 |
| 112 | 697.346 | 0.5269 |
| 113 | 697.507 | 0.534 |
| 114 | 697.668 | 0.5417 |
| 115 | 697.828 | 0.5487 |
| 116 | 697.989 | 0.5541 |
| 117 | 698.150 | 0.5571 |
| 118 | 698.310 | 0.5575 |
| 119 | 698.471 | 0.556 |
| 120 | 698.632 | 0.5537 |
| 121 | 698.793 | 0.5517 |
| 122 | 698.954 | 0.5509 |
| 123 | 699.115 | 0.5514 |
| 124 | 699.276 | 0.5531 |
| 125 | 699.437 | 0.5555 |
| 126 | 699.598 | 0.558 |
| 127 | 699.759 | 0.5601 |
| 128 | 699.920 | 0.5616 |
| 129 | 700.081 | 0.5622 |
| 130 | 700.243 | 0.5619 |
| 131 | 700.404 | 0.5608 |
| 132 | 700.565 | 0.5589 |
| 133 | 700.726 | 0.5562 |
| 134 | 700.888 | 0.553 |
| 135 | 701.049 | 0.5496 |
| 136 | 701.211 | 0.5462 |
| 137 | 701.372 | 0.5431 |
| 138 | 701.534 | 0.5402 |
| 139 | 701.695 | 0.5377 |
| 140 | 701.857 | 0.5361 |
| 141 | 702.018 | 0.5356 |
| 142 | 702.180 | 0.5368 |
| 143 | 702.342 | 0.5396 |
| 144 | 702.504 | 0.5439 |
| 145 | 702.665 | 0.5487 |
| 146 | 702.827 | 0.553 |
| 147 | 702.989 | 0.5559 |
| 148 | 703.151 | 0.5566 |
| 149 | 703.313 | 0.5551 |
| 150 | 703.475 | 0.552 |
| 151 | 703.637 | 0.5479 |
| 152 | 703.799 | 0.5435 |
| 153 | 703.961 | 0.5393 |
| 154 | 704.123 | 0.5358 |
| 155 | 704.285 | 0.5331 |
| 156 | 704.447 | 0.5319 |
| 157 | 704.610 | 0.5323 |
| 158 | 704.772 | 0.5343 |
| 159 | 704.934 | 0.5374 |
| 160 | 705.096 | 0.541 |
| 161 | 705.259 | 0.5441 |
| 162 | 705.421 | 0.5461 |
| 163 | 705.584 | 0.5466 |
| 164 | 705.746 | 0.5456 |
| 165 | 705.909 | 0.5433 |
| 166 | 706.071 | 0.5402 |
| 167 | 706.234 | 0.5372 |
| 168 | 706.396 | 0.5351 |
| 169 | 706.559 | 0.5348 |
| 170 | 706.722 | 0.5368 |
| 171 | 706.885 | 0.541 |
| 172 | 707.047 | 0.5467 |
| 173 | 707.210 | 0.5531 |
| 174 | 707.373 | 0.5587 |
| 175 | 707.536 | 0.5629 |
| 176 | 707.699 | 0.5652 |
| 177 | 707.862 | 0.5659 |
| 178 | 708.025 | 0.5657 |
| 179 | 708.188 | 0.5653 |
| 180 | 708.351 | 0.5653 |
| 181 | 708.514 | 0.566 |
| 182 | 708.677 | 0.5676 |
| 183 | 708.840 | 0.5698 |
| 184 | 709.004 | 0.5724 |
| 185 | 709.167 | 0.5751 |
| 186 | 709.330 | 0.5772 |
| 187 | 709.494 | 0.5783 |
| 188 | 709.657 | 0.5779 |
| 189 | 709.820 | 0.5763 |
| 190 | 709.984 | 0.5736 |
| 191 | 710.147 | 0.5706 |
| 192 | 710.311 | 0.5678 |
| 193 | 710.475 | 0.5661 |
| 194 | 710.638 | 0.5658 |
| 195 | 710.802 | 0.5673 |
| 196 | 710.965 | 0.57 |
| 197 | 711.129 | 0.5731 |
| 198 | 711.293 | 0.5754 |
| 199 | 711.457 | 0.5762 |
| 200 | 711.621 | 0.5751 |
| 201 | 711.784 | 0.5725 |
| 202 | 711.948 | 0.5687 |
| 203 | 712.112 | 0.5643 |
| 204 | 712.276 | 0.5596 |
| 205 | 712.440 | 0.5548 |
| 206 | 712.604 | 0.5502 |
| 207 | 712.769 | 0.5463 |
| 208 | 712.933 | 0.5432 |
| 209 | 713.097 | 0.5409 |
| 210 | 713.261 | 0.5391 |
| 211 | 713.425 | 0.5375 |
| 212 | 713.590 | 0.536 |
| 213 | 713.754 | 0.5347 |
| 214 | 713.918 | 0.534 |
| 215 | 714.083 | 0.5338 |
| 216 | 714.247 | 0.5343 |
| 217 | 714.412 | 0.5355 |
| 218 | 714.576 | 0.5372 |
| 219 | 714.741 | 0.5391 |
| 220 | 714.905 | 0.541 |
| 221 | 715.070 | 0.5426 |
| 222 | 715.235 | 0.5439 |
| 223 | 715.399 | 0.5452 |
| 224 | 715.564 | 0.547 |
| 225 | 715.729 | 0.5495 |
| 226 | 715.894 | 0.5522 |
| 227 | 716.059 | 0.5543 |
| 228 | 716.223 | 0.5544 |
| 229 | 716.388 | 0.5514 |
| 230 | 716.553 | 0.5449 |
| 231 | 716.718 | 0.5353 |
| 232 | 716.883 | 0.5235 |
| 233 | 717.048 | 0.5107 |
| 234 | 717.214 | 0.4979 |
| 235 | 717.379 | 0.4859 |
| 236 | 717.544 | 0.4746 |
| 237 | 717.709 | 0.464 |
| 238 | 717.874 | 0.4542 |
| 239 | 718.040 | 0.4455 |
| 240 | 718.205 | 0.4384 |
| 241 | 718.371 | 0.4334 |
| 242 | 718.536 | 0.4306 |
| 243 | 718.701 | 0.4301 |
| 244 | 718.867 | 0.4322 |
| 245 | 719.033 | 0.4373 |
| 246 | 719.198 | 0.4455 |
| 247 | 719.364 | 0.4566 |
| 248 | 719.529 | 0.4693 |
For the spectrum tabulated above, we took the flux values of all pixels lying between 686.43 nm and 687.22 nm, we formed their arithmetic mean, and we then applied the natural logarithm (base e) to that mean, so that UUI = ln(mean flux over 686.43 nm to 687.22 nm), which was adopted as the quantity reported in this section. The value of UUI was -0.649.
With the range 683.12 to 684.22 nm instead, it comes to -0.625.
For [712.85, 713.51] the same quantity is -0.616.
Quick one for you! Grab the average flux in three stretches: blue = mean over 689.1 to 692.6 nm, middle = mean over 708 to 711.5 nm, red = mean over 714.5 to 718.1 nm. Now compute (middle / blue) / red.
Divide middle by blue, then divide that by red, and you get 2.06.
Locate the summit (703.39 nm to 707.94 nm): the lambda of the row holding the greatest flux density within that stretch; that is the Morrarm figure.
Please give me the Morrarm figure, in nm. 707.862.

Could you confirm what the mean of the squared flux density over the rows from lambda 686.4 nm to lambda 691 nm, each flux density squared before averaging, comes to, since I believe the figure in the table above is 0.273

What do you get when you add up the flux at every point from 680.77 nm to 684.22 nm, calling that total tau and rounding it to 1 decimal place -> 11.4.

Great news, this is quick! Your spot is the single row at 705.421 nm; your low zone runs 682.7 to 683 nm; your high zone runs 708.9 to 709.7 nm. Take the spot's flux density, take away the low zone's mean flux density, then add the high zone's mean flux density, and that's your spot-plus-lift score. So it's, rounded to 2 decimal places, 0.61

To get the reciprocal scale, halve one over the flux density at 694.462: 0.91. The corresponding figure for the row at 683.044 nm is 0.97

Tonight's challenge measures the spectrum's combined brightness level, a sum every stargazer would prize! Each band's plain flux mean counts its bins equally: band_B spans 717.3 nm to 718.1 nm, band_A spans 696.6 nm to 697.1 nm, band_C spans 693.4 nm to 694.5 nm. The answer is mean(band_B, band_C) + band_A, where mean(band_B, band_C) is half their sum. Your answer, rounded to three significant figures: 1.02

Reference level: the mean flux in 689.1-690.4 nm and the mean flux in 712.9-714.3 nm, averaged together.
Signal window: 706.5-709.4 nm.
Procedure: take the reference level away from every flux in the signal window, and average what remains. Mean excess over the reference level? 0.031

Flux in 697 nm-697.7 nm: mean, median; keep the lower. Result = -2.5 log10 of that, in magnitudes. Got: 0.70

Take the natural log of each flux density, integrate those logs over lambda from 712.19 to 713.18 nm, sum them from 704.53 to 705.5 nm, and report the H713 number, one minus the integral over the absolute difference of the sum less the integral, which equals 1.19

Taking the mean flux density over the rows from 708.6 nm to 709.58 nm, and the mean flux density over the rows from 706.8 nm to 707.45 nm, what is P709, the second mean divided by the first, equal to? 0.96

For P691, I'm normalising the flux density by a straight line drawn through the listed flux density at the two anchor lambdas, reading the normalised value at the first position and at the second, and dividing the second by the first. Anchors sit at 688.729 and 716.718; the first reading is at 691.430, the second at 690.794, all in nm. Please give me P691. 0.98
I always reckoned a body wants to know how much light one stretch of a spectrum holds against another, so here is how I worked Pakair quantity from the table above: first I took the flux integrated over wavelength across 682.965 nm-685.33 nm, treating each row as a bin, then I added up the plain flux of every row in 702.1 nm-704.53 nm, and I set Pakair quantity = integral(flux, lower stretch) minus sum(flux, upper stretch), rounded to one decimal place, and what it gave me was -6.9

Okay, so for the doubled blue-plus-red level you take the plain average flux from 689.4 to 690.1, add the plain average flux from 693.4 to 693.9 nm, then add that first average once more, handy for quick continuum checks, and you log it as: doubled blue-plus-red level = 1.586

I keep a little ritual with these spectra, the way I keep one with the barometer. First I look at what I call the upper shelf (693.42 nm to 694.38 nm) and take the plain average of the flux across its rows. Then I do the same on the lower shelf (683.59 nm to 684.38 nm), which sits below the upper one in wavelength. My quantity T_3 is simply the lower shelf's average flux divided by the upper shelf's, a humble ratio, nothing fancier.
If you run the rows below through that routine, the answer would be 1.01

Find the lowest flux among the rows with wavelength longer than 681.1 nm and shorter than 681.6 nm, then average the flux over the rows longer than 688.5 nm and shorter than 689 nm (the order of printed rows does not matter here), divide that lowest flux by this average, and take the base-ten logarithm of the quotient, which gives -0.006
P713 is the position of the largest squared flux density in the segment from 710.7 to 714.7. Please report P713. 711.457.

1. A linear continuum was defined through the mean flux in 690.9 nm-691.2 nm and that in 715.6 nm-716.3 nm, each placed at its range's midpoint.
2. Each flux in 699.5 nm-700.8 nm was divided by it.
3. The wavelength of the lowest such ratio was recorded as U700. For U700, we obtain 700.726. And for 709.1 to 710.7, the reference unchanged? 710.638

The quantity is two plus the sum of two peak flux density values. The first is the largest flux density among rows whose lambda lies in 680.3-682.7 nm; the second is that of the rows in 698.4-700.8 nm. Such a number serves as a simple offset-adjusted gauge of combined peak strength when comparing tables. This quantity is 3.08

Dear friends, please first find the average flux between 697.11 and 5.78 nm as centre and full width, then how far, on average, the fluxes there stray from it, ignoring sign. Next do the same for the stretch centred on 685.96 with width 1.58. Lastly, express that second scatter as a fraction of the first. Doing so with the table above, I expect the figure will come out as 0.43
